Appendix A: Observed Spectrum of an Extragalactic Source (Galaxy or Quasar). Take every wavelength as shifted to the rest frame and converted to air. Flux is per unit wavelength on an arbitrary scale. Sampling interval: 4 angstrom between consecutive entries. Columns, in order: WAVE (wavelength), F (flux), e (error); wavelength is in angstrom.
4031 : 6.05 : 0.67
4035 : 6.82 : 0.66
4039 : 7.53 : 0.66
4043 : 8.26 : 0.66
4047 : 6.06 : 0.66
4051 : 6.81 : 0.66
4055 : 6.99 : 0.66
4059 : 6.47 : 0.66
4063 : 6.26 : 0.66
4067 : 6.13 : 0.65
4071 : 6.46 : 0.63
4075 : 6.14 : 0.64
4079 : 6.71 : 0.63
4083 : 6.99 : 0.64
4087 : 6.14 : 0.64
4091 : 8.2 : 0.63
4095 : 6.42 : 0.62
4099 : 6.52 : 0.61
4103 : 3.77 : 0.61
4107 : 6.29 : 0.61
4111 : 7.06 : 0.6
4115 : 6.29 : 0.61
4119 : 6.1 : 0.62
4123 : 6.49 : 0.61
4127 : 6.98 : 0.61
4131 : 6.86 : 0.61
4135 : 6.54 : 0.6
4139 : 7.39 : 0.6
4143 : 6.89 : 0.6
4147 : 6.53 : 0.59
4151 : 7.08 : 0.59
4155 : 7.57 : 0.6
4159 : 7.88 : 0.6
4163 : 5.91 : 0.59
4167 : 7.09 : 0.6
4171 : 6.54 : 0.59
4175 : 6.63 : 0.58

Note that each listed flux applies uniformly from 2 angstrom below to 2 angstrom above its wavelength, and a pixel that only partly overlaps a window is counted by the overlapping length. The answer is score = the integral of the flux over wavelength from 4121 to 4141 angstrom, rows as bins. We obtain 137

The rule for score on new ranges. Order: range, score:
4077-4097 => 138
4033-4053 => 142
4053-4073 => 129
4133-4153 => 138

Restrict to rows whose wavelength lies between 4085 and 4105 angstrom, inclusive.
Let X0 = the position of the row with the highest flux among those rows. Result 4091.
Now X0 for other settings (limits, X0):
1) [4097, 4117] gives 4111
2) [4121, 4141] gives 4139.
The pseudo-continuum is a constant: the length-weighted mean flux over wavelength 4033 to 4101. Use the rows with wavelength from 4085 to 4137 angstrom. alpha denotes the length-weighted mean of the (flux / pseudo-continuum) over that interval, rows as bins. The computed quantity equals 0.95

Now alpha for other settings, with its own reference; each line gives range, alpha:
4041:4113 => 0.97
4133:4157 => 1.04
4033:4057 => 1.05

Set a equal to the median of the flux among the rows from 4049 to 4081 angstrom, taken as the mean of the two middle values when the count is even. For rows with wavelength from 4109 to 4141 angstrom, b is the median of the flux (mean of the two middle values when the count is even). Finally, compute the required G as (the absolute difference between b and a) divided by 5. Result 0.047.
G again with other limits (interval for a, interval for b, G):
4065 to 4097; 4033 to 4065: 0.075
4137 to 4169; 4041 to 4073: 0.124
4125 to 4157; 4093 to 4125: 0.116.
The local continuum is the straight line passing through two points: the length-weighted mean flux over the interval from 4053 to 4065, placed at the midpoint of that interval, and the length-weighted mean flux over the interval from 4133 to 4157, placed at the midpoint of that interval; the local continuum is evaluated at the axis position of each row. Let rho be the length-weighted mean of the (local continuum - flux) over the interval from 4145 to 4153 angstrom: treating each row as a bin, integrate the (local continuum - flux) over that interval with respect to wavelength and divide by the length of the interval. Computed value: 0.21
